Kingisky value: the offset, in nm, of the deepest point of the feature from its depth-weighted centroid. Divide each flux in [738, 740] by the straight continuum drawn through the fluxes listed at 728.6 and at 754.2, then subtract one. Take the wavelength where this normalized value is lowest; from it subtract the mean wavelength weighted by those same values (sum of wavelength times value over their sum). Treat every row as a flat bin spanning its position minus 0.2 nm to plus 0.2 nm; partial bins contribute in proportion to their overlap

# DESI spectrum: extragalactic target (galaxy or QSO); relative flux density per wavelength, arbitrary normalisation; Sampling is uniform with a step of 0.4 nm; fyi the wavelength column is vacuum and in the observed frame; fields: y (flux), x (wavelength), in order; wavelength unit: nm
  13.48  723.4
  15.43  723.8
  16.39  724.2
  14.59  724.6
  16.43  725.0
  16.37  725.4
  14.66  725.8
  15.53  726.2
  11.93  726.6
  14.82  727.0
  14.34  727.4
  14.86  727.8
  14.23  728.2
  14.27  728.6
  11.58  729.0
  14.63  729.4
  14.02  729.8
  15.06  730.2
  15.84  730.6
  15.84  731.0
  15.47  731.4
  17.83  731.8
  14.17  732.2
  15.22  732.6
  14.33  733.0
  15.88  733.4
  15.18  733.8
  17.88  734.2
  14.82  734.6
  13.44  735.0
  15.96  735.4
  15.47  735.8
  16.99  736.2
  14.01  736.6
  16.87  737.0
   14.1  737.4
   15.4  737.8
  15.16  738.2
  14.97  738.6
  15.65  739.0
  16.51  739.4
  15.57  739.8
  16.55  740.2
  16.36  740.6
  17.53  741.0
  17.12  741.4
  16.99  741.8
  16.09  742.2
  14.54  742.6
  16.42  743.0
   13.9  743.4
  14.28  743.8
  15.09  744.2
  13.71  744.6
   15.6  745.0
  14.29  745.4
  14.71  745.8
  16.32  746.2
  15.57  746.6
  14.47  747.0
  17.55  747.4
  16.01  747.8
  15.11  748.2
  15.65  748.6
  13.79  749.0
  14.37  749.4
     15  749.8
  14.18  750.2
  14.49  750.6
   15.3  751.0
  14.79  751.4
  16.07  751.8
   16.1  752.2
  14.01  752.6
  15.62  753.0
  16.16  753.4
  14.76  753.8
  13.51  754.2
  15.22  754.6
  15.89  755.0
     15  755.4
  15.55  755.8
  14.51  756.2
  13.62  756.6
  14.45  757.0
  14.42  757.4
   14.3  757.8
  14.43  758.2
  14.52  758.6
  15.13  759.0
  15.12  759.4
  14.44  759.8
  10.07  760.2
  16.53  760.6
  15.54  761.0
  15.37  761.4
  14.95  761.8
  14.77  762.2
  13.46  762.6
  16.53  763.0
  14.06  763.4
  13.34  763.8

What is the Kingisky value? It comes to -0.52 nm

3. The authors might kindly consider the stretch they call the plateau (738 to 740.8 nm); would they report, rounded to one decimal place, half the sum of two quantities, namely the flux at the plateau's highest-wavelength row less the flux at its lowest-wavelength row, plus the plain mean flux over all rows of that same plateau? 8.5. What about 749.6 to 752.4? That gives 8.1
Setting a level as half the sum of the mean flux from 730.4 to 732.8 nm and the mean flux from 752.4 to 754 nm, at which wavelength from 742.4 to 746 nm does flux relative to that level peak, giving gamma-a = 743.0 nm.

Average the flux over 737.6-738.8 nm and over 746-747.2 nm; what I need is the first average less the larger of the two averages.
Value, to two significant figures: -0.28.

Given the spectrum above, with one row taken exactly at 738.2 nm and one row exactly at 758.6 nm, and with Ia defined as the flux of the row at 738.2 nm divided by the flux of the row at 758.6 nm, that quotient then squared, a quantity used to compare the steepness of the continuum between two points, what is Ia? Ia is 1.09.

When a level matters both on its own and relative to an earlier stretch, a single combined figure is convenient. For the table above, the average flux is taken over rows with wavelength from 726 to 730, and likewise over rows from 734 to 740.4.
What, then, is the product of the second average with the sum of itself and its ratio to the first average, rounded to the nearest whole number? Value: 260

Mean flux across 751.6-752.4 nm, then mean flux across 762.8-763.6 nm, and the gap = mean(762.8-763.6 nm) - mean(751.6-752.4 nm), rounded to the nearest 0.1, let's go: -0.8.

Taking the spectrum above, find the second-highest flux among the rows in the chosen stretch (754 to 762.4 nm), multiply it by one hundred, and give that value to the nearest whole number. 1589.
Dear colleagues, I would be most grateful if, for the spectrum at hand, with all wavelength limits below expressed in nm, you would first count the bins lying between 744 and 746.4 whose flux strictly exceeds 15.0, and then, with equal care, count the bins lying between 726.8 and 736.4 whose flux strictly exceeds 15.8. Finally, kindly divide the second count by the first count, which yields 2.3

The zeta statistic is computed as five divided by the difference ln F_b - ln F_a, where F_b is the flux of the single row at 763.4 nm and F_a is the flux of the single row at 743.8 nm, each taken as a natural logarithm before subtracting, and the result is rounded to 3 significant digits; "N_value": -322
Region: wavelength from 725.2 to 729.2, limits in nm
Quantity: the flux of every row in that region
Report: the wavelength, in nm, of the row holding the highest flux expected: 725.4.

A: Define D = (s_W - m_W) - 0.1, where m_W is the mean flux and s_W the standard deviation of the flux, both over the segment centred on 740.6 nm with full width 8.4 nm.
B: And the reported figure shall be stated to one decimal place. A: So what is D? -14.5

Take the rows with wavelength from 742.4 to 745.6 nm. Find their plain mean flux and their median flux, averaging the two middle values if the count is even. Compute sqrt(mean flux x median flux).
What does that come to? 14.6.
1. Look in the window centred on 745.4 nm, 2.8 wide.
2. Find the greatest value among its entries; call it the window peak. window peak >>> 16.32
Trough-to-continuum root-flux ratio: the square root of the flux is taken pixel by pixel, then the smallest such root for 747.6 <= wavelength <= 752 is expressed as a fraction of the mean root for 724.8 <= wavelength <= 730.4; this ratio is 0.977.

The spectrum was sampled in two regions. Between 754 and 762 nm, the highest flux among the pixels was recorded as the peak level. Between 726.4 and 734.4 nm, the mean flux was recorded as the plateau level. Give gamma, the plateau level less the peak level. -1.7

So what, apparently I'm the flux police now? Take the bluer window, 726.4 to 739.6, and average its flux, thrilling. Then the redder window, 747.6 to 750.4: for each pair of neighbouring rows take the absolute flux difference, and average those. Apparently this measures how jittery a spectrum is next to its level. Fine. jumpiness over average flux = 0.059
